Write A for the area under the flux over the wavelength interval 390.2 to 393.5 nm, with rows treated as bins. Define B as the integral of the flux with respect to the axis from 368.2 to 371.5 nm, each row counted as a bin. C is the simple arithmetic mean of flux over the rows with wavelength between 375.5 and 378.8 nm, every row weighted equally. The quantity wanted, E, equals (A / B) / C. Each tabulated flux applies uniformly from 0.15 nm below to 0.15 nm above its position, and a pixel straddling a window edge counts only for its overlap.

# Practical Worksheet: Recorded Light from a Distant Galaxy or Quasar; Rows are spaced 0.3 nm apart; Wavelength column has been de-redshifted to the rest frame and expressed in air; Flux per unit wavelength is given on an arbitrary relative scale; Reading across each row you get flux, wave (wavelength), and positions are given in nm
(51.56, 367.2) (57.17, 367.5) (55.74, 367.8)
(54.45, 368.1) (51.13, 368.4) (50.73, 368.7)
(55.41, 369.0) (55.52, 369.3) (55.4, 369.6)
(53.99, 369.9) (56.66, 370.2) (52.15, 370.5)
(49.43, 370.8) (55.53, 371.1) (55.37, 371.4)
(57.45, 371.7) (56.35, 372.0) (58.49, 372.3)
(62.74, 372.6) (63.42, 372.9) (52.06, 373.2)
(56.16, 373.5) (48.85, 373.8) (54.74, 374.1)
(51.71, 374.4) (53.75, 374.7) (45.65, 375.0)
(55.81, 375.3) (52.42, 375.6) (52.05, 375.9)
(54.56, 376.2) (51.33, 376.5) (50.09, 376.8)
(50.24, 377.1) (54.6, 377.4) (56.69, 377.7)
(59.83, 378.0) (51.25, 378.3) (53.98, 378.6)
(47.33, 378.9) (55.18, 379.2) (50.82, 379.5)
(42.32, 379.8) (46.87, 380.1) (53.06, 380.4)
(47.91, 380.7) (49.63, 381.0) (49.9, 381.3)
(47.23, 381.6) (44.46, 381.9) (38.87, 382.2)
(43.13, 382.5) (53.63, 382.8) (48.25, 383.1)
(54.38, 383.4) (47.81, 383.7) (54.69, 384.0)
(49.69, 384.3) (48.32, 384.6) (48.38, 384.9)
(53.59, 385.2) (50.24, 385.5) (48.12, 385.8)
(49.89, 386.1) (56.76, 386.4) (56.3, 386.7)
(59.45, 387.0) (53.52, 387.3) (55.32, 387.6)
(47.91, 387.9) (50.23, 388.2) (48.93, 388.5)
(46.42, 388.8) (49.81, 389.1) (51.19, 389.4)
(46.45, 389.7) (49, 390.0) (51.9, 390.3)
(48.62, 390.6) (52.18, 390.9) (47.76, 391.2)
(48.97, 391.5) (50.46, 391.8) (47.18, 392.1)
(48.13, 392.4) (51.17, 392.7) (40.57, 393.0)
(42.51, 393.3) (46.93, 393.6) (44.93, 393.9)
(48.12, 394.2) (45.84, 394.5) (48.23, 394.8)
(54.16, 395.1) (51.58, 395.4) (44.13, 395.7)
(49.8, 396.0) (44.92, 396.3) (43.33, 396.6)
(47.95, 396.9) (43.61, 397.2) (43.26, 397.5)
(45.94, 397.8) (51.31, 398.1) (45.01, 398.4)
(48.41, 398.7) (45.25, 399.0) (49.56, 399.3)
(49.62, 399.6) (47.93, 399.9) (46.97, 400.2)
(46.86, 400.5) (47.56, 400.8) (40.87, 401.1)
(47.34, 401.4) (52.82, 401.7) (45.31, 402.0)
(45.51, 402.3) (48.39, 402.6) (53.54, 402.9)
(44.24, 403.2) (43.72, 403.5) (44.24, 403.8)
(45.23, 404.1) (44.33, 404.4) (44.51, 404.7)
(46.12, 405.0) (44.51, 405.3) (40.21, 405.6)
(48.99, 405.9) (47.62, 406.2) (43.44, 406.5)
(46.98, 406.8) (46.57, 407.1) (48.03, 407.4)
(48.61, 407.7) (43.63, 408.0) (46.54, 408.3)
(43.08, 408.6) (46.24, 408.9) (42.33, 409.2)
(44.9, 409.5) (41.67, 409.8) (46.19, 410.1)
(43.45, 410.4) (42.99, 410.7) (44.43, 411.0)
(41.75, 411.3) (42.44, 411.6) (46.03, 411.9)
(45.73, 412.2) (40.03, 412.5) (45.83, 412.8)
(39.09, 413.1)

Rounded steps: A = 159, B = 177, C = 53.4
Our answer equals 0.0168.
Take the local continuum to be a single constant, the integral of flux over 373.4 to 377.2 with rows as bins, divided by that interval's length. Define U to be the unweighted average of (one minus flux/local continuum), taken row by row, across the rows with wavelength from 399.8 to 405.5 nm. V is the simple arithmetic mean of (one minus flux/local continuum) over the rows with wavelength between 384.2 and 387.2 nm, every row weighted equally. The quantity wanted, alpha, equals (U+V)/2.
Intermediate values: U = 0.11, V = 0.00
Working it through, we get 0.055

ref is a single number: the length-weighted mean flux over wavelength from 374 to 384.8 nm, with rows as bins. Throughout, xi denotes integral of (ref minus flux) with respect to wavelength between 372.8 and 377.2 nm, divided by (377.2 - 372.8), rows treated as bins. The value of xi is -2.2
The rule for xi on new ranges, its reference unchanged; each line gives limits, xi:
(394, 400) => 3.2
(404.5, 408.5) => 4.8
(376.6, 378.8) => -3.0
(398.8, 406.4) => 4.1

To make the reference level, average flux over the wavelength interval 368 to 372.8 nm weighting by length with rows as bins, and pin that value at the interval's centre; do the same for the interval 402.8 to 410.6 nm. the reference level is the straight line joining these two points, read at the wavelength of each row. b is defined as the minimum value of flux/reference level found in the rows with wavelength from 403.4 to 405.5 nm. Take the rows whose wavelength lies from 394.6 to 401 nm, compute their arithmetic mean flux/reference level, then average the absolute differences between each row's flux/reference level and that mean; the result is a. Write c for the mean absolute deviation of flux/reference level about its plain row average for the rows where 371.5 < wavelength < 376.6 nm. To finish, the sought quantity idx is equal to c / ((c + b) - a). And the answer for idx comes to 0.061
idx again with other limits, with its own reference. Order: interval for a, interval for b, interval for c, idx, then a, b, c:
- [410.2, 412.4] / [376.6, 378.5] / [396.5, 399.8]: 0.056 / 0.0326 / 0.938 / 0.054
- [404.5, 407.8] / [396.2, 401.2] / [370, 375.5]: 0.067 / 0.0484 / 0.873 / 0.059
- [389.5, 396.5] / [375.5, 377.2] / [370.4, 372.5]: 0.049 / 0.0493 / 0.938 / 0.046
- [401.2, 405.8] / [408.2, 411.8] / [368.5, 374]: 0.056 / 0.0494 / 0.938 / 0.053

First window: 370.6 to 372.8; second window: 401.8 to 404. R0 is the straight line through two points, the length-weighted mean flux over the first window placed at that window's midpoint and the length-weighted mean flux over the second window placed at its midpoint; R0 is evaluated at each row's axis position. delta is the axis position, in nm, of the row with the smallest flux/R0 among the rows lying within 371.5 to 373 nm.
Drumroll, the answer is 372.0 nm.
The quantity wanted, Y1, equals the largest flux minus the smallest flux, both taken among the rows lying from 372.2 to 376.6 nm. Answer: 17.8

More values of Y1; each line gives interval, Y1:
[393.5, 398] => 10.9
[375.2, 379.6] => 12.5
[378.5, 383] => 16.3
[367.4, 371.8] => 8.0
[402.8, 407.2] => 13.3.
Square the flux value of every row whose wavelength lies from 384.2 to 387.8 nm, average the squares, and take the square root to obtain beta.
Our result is 52.6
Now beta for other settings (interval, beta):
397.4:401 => 47.4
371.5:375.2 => 55.3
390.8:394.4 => 47.5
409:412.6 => 43.5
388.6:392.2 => 49.2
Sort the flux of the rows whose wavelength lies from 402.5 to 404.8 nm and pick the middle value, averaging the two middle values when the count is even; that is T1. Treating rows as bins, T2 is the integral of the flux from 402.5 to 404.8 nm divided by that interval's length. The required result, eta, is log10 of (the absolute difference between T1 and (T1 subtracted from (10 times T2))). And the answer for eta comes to 2.57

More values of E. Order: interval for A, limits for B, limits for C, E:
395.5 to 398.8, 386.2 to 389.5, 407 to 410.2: 0.0195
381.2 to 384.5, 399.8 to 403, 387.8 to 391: 0.0213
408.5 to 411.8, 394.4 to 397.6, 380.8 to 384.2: 0.0198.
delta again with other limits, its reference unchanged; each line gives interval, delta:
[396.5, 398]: 396.6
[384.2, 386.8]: 384.6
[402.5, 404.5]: 403.5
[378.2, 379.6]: 378.9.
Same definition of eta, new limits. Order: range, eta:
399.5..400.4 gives 2.58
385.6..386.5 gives 2.62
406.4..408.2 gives 2.57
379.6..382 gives 2.58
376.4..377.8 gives 2.63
